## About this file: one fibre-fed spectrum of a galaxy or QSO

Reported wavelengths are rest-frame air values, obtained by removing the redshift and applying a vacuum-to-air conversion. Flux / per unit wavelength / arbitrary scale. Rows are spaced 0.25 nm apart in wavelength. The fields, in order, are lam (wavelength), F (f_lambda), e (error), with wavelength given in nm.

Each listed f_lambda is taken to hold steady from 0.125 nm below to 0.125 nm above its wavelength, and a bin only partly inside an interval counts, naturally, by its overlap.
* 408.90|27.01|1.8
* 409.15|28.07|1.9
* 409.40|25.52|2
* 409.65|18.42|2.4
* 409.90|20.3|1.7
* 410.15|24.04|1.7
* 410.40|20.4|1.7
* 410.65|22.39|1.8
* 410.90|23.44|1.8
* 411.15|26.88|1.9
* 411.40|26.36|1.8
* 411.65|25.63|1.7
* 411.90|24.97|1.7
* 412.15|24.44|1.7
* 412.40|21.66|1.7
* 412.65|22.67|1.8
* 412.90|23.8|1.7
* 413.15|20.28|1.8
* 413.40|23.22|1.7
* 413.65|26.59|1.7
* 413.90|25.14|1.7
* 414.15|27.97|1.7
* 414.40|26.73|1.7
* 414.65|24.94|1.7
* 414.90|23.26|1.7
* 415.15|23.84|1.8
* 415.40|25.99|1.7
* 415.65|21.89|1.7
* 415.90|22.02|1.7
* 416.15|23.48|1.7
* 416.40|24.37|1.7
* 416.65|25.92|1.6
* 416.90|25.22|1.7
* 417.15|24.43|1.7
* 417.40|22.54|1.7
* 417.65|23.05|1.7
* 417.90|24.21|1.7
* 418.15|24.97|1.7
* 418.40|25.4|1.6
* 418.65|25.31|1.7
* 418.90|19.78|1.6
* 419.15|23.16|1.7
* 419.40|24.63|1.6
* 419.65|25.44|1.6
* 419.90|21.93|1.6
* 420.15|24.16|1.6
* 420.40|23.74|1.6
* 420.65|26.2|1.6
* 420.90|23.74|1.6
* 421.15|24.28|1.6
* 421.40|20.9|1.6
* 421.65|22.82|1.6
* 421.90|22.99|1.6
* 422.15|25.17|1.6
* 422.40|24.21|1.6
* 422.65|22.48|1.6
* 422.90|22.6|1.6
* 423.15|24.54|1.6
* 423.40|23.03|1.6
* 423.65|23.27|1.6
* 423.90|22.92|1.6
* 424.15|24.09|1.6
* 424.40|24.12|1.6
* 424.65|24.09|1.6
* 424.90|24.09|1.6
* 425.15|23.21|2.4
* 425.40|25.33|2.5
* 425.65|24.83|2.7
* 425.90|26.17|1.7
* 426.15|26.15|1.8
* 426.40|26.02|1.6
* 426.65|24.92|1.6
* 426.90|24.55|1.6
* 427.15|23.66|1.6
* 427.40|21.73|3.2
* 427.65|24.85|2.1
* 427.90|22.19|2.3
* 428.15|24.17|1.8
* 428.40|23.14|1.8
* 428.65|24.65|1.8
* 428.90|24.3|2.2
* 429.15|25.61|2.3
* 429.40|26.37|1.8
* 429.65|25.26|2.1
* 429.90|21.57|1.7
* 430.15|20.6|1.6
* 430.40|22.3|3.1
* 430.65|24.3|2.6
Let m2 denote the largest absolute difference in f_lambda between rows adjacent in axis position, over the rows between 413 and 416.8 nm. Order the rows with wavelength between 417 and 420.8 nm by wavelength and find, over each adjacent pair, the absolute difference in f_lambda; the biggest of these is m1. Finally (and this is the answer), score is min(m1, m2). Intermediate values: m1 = 5.5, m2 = 4.1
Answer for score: 4.1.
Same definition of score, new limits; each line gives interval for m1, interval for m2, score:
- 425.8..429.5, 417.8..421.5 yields 3.1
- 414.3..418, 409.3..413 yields 4.1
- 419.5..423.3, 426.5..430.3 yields 3.5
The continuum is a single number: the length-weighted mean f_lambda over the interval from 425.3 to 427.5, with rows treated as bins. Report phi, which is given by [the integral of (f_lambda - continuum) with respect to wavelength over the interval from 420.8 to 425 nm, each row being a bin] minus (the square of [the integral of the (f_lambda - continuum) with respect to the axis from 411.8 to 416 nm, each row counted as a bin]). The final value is -16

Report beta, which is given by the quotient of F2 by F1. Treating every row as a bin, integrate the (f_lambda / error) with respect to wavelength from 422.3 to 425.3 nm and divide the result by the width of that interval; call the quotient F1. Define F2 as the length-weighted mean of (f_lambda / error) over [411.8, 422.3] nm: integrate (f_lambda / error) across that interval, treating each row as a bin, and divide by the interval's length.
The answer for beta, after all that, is 1.01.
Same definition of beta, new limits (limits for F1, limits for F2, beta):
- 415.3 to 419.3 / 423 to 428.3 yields 0.94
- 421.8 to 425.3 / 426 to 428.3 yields 0.91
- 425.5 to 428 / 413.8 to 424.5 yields 1.13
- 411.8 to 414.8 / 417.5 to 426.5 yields 1.01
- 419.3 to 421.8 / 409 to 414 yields 0.90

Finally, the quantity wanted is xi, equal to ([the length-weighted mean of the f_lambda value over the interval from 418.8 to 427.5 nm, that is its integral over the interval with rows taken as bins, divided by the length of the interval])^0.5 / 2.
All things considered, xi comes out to 2.44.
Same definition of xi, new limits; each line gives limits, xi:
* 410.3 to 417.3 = 2.46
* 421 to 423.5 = 2.41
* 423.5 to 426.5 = 2.47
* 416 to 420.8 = 2.45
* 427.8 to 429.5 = 2.47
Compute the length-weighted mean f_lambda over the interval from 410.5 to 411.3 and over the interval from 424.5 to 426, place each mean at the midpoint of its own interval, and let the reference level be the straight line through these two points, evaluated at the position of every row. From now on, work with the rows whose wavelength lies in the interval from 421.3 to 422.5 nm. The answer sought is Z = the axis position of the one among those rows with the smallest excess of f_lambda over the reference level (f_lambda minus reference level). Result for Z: 421.40 nm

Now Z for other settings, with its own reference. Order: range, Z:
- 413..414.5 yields 413.15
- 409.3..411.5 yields 409.65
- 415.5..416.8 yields 415.65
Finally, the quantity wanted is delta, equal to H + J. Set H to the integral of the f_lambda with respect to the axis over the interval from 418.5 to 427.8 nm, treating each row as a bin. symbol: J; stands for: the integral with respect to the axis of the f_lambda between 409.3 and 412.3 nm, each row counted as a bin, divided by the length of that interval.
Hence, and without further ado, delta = 246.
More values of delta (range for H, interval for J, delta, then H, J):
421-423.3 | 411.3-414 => 78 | 54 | 24.0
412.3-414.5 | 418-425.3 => 77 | 53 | 23.7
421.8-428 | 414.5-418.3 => 173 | 149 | 24.0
